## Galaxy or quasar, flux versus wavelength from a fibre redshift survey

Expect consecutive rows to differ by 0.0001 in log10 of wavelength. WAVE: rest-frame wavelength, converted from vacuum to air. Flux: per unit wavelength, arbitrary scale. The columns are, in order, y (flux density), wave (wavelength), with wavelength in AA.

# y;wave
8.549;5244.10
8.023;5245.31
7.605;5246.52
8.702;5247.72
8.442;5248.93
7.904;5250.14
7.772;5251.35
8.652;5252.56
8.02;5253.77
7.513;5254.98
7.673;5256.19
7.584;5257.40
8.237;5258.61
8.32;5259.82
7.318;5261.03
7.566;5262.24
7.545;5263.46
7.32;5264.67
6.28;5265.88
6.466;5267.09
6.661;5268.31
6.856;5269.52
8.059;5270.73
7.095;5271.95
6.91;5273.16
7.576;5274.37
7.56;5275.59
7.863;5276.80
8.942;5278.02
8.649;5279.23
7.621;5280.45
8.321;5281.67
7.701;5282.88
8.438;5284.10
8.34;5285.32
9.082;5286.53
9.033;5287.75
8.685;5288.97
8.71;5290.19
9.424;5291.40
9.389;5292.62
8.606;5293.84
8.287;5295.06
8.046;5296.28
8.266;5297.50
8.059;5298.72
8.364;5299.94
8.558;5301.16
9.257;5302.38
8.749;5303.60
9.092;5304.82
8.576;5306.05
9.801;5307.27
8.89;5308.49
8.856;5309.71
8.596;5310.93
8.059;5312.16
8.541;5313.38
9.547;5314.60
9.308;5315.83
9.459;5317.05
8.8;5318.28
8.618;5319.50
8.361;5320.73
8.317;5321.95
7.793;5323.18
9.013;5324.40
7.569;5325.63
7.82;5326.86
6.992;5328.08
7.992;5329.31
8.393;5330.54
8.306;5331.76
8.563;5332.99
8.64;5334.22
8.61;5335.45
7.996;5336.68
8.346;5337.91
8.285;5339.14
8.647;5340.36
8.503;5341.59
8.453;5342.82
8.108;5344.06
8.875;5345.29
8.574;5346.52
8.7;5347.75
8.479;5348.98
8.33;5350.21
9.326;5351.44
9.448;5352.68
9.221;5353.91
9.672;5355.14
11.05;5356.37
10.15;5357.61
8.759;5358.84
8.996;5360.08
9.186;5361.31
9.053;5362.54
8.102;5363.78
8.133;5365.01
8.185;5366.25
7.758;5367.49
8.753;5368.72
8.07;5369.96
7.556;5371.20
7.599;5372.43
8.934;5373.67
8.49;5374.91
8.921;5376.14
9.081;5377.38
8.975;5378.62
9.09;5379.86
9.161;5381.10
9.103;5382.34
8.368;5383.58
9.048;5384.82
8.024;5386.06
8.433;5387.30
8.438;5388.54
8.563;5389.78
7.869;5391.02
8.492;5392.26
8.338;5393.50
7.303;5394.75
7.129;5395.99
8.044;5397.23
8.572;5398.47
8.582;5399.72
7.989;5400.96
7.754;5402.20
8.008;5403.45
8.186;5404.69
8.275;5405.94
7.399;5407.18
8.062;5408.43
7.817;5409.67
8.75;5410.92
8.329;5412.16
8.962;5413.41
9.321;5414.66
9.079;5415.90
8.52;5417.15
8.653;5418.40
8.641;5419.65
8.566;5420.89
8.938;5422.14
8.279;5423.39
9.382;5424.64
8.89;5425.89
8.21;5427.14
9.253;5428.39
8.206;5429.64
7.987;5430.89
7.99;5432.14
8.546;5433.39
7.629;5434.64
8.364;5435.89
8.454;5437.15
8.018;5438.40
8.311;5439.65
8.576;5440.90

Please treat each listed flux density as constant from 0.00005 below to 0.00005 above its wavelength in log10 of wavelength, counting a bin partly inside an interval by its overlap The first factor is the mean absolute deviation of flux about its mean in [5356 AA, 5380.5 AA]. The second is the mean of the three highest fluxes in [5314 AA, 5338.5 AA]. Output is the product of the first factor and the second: 5.7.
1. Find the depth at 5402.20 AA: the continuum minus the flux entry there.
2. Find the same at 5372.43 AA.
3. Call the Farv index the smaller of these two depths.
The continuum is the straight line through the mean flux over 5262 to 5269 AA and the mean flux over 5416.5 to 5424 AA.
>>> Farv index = 0.5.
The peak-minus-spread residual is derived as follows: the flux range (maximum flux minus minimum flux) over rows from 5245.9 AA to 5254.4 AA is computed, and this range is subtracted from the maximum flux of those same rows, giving 7.6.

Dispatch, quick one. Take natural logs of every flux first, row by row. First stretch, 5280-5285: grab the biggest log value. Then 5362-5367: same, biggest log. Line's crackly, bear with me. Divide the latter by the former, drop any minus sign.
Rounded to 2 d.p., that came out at 1.03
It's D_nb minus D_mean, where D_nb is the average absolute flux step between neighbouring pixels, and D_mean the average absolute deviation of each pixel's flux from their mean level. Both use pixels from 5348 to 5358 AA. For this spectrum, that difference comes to -0.02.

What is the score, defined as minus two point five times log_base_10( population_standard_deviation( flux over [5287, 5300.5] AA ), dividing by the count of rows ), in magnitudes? 0.8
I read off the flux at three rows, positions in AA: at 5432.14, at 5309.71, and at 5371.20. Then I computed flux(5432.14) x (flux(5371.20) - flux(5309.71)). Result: -10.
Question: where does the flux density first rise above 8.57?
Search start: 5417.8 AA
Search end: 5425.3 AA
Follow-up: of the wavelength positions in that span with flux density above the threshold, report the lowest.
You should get 5418.40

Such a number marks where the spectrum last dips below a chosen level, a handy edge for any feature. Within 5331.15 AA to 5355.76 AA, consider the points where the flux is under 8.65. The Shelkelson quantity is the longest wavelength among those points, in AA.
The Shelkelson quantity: 5350.21 AA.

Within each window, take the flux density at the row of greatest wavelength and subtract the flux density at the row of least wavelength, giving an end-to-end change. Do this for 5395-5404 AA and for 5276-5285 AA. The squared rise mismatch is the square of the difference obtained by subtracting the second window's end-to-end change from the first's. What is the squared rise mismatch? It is 0.1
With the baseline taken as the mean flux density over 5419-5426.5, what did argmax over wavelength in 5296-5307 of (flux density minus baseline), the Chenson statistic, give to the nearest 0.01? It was 5302.38 AA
